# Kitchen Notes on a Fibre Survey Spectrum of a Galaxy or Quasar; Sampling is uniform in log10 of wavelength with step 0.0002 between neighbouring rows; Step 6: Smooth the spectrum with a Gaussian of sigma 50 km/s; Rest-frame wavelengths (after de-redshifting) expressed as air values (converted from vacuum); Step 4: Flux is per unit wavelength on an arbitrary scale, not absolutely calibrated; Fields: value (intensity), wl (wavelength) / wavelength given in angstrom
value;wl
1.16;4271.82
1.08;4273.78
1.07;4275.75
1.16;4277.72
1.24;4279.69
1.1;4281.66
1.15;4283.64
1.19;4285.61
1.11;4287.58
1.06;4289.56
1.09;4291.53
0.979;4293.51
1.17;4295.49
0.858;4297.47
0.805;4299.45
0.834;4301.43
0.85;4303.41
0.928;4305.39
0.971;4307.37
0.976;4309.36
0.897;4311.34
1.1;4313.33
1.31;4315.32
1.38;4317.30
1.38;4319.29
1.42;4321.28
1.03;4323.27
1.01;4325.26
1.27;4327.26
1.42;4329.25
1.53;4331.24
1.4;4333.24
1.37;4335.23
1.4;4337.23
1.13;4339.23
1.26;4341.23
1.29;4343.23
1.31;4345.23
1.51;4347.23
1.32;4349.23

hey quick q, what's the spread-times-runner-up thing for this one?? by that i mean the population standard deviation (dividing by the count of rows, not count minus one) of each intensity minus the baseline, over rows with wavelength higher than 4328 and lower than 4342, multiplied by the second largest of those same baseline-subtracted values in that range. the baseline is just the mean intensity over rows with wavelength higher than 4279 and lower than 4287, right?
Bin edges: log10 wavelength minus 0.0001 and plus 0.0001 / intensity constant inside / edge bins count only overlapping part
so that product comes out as 0.030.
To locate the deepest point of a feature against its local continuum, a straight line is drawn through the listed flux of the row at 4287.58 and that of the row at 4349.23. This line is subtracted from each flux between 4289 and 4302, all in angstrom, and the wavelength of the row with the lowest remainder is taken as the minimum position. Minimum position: 4299.45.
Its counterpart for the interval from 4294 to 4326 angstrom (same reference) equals 4299.45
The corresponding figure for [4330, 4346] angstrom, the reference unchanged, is 4339.23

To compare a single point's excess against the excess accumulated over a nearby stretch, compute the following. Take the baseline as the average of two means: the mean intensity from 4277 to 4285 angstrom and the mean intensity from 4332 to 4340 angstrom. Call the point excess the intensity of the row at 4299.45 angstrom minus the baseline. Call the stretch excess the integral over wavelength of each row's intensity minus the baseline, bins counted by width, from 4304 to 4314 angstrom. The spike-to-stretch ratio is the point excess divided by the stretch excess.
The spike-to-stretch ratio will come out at 0.2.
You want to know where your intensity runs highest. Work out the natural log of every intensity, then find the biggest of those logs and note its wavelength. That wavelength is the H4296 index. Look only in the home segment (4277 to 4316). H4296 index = 4315.32 angstrom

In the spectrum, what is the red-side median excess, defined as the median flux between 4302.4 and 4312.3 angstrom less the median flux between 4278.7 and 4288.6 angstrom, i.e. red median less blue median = -0.22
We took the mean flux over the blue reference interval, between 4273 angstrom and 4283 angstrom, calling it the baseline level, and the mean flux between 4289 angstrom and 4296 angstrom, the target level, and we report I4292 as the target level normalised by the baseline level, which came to 0.95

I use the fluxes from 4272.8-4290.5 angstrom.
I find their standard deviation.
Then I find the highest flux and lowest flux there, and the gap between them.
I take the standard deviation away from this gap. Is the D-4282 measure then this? 0.12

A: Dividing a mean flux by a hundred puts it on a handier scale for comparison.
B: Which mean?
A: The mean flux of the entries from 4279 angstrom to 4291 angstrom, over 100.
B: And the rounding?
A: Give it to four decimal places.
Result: 0.0114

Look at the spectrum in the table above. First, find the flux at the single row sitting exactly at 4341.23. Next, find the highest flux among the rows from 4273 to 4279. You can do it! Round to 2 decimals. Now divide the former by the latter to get 1.09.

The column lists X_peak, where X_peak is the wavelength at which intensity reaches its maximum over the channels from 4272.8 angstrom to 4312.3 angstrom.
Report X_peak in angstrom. 4279.69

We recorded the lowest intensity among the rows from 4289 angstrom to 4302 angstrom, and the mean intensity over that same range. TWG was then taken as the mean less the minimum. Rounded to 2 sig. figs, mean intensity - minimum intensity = 0.17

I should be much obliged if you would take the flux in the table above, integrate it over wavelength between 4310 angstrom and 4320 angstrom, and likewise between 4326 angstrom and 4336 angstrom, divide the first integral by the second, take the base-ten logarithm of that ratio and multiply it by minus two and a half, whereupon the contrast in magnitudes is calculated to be 0.16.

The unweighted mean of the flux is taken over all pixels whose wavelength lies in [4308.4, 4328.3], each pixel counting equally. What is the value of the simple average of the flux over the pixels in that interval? 1.18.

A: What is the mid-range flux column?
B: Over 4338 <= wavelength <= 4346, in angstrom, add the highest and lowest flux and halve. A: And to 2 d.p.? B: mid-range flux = 1.22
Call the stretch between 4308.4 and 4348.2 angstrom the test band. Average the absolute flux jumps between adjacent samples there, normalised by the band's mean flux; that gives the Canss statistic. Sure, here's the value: 0.10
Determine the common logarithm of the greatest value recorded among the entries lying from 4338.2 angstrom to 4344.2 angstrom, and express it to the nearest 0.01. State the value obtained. 0.11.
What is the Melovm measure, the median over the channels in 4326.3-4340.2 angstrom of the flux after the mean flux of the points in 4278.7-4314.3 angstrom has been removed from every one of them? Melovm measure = 0.38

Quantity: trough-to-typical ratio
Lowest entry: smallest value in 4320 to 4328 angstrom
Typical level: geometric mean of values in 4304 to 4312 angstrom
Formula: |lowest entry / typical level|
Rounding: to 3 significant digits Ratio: 1.07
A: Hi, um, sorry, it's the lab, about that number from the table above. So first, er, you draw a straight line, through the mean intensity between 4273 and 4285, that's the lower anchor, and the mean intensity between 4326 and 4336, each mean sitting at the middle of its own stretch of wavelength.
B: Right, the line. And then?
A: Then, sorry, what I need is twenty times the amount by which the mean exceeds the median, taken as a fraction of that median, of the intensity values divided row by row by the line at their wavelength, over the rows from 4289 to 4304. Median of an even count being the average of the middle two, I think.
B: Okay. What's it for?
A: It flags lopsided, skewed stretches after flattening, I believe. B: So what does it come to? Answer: 0.8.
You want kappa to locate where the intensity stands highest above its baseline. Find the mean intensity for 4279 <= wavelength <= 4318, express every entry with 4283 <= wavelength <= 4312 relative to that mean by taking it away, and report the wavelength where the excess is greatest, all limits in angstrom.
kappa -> 4285.61 angstrom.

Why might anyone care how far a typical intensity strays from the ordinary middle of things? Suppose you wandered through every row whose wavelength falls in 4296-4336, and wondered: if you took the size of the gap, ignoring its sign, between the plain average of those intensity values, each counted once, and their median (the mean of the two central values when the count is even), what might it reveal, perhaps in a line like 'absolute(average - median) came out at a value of 0.072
